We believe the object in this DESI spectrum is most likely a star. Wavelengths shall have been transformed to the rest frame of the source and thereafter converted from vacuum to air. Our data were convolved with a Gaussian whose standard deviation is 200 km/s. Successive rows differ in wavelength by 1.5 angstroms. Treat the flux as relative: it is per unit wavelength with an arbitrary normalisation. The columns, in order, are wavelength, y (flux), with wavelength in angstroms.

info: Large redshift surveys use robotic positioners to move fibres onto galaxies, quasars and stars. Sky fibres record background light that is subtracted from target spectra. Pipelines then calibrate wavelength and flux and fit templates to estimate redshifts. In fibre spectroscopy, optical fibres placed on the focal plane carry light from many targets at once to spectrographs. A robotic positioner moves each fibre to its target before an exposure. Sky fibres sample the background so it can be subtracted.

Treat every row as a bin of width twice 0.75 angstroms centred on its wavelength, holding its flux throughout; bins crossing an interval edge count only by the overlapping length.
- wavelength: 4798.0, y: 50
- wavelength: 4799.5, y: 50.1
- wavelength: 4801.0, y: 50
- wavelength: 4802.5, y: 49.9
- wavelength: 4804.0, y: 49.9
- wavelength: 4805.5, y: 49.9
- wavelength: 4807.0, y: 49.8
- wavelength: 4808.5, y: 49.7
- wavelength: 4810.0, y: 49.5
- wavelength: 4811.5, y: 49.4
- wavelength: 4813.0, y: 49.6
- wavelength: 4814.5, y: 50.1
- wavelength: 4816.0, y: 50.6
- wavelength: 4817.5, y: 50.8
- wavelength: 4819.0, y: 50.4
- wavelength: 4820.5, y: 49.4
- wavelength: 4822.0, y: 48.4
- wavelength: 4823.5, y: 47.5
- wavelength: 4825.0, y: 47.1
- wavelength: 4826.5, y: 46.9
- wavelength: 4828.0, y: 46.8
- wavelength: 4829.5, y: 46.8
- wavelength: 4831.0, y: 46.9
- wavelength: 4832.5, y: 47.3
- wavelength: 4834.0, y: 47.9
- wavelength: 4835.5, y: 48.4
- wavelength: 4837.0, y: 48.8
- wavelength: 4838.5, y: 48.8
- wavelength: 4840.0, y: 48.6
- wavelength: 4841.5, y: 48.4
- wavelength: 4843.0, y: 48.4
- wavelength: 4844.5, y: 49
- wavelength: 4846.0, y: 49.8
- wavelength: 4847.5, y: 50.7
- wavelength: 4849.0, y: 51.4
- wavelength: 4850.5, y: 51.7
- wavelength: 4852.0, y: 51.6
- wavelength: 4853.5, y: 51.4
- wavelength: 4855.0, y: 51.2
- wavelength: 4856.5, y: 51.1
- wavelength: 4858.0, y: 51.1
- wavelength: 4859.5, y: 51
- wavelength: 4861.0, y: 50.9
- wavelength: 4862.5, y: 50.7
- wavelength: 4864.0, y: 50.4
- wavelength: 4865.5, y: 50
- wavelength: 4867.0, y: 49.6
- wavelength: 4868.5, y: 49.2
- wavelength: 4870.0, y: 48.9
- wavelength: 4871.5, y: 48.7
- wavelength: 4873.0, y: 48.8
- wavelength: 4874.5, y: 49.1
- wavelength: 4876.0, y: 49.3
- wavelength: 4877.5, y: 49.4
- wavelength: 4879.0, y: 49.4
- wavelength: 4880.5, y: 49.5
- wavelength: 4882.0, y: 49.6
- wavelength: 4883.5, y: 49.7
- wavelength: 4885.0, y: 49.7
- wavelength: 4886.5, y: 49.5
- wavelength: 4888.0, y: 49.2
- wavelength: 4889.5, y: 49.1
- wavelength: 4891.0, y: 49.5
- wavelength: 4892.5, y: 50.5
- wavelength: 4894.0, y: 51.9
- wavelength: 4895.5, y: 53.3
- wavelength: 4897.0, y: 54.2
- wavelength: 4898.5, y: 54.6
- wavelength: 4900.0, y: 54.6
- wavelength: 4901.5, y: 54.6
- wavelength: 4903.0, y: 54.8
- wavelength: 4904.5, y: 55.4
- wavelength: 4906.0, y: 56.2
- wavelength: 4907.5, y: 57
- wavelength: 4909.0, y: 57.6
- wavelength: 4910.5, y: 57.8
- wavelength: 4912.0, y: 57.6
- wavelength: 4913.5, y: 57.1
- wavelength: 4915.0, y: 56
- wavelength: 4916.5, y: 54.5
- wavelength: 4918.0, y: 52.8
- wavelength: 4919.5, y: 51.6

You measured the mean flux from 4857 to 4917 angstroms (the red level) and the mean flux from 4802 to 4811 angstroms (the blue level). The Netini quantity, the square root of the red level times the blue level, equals 50.9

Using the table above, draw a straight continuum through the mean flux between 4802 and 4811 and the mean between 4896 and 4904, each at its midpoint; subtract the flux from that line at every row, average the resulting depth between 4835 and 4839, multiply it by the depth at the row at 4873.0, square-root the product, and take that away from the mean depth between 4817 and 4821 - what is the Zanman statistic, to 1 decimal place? -3.2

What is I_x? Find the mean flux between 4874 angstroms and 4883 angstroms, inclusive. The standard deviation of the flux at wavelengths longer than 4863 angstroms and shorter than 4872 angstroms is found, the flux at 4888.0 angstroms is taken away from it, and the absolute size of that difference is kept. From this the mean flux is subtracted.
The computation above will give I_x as -1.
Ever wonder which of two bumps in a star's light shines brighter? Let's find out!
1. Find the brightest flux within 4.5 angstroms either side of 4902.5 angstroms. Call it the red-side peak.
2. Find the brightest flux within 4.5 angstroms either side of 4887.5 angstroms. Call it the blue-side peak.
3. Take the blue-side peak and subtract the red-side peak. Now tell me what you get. -6.5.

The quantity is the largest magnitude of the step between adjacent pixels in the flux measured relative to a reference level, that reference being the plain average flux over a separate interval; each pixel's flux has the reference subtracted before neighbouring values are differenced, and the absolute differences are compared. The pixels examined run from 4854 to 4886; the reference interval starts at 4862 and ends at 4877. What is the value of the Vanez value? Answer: 0.4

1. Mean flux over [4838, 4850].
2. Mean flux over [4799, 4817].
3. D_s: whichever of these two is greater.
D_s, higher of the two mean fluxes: 49.9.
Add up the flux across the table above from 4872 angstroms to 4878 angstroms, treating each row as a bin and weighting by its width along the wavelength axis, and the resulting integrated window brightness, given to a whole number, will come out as 295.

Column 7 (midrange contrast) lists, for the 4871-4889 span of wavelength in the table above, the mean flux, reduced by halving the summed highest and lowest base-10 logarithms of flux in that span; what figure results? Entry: 47.6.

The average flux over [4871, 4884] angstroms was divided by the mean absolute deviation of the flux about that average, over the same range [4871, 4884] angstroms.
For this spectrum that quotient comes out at 180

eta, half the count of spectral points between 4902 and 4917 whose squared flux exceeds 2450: 5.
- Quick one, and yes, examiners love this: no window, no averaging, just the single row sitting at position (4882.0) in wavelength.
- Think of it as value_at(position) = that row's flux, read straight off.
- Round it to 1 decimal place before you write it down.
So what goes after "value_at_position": 49.6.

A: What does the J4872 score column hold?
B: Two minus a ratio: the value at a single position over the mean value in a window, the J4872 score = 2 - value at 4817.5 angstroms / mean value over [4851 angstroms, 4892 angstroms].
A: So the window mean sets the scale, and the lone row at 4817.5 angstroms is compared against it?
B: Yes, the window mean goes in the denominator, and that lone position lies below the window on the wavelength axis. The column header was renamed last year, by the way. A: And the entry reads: 0.98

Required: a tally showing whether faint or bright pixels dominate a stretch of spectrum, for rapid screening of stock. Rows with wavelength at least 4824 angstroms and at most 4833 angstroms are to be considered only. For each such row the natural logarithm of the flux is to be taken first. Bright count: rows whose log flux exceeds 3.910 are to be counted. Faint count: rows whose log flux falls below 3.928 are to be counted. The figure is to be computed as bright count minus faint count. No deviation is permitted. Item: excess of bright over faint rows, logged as -6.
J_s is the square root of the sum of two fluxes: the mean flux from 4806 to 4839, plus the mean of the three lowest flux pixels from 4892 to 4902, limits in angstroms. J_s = 10.0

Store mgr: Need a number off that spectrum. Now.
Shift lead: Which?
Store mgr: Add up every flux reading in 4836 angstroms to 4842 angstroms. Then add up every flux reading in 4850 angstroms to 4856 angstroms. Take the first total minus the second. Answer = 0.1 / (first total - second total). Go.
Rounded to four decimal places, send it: -0.0088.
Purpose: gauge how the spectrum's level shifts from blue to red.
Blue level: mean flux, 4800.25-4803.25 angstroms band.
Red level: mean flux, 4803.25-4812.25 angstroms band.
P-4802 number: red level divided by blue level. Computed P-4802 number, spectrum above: 0.995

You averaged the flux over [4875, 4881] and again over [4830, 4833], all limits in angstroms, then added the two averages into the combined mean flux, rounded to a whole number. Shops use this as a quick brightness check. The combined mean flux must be 96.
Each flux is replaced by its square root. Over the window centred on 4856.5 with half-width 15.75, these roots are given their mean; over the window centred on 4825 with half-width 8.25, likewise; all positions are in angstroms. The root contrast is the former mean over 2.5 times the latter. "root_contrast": 0.409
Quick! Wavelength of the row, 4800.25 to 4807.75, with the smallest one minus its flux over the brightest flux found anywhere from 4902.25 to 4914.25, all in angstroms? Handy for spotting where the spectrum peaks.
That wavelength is 4801.0 angstroms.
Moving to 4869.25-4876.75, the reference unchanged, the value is 4876.0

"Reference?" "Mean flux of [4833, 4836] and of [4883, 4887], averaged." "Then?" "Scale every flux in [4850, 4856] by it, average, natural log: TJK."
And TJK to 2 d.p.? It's 0.05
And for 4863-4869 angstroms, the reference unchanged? 0.02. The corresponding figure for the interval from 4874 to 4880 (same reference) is 0.01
